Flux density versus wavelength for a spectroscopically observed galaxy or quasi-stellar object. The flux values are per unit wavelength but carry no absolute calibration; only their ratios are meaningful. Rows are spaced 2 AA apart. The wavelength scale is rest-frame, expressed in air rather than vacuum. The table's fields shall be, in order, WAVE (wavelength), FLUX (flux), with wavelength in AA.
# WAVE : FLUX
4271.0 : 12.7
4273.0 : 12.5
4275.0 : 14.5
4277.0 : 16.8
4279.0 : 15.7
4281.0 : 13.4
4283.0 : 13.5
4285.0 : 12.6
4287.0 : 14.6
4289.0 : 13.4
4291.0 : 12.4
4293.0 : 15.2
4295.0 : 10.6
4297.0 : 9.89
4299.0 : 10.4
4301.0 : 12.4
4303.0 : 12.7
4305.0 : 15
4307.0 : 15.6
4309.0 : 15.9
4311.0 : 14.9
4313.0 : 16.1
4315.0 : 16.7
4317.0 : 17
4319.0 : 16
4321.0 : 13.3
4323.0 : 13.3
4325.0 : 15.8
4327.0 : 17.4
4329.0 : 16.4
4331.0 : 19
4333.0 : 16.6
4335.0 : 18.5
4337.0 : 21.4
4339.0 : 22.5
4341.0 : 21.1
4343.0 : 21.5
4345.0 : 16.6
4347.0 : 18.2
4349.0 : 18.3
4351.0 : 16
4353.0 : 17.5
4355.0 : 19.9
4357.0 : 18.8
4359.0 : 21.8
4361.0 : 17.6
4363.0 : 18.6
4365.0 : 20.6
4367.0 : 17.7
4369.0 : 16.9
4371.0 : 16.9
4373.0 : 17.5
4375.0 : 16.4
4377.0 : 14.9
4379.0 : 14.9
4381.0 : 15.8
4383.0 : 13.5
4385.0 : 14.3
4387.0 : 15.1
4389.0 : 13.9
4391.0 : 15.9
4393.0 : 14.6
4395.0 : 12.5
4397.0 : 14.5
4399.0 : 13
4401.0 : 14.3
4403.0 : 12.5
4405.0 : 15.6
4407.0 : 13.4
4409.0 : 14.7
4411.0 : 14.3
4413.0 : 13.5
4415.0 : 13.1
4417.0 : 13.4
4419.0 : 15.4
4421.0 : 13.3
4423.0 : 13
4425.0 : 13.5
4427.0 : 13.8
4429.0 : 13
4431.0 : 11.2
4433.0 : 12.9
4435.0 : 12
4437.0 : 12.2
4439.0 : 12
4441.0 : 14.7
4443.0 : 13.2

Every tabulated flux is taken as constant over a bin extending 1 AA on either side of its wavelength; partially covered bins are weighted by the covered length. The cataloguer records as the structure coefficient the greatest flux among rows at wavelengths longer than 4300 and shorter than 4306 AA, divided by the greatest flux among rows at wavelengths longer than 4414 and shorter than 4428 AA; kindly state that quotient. 1.0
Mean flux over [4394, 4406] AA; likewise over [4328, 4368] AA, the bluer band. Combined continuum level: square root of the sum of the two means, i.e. 5.72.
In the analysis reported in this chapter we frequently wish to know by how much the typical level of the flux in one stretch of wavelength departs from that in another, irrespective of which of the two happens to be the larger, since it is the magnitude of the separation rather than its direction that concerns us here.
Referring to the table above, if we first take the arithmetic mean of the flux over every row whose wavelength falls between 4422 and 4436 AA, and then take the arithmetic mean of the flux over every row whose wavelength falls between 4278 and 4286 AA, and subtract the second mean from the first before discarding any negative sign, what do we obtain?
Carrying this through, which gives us 1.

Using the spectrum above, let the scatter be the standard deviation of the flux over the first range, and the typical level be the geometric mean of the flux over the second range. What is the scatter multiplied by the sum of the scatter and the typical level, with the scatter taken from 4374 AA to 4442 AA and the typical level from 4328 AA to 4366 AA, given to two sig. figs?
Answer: 25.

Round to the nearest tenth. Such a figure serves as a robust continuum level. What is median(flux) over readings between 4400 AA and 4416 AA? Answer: 13.9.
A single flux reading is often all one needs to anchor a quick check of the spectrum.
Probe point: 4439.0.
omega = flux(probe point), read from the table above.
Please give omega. 12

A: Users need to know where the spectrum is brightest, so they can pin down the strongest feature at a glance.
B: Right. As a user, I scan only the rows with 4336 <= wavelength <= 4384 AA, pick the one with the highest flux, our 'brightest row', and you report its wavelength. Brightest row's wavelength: 4339.0 AA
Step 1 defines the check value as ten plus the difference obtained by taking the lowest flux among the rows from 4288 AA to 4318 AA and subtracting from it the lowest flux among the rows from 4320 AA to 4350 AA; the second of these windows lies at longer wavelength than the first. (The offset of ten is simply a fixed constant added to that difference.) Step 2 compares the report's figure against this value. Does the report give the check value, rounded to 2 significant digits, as 6.6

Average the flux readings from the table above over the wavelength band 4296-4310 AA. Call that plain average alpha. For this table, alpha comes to 13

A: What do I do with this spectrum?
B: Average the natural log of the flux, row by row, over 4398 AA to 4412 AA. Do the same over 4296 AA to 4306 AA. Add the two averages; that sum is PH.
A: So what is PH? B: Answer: 5.1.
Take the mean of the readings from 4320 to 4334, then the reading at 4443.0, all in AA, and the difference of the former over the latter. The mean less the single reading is 2.8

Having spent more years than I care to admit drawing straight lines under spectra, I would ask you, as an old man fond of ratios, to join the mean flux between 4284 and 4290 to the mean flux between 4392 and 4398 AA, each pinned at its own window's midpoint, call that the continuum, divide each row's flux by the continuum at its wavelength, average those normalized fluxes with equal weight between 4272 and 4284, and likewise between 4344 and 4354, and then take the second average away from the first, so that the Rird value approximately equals -0.2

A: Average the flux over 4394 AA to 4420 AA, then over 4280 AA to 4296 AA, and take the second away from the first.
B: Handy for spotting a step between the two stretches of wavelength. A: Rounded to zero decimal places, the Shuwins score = 1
